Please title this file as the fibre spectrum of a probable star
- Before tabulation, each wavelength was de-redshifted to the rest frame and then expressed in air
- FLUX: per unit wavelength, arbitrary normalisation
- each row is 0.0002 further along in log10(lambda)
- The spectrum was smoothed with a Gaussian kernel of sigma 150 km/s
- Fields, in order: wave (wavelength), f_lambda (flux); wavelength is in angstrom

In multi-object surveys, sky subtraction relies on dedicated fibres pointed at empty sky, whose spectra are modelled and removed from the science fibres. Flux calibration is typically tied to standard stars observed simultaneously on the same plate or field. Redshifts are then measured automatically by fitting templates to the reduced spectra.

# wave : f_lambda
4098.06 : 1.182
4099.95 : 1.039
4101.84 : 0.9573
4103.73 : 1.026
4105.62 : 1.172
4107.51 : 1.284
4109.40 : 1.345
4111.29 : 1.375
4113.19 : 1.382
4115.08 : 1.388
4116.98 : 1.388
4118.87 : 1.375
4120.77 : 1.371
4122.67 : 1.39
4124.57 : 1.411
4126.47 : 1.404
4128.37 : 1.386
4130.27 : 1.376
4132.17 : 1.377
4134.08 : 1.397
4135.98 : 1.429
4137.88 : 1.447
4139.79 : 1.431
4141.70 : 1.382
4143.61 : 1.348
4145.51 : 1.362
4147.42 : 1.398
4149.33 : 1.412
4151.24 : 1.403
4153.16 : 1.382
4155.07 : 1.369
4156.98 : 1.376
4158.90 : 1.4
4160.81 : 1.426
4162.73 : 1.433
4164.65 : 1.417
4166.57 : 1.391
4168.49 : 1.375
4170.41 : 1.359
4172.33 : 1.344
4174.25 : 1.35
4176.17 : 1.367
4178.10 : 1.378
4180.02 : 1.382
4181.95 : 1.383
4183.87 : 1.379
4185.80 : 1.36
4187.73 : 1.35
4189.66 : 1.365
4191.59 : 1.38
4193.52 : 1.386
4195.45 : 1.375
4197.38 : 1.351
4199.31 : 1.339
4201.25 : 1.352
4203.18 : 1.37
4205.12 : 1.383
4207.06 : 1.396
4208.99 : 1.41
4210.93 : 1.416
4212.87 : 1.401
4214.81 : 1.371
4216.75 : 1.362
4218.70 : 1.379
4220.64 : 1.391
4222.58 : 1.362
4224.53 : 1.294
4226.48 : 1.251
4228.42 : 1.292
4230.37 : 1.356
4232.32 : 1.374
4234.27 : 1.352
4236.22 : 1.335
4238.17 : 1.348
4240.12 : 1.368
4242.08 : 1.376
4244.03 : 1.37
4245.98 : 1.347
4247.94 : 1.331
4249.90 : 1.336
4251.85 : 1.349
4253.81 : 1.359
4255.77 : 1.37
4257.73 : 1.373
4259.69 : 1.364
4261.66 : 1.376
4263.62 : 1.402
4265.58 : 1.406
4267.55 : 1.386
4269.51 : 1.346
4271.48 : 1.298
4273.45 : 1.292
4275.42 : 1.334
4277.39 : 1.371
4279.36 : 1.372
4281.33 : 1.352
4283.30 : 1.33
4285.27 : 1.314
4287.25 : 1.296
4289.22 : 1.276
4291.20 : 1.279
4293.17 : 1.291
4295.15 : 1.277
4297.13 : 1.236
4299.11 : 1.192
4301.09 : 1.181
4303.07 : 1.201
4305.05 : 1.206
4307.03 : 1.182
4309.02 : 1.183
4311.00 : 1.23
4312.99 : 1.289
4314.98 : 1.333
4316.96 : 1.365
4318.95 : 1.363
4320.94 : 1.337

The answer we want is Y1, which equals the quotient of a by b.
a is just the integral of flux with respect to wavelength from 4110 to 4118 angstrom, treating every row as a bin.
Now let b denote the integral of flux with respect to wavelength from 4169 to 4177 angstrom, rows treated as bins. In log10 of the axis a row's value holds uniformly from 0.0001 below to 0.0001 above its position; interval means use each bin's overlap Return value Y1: 1.02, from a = 11.1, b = 10.9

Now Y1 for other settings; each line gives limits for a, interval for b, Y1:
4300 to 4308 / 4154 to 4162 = 0.86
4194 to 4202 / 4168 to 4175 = 1.14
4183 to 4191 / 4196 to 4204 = 1.01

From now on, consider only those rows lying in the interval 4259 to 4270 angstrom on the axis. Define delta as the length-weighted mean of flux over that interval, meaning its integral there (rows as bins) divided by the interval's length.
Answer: 1.38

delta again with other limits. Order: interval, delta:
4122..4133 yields 1.39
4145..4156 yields 1.39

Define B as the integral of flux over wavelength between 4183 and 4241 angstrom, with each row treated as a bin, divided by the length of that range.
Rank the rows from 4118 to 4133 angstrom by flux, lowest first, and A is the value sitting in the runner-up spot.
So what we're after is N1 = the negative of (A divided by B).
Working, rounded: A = 1.375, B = 1.36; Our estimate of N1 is -1.01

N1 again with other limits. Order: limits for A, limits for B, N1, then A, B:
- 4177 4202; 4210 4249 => -1.00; 1.35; 1.35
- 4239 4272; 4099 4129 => -1.03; 1.331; 1.29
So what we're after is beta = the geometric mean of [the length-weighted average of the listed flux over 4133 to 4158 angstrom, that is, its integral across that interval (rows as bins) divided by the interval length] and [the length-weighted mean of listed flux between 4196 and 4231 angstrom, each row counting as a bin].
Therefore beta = 1.377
